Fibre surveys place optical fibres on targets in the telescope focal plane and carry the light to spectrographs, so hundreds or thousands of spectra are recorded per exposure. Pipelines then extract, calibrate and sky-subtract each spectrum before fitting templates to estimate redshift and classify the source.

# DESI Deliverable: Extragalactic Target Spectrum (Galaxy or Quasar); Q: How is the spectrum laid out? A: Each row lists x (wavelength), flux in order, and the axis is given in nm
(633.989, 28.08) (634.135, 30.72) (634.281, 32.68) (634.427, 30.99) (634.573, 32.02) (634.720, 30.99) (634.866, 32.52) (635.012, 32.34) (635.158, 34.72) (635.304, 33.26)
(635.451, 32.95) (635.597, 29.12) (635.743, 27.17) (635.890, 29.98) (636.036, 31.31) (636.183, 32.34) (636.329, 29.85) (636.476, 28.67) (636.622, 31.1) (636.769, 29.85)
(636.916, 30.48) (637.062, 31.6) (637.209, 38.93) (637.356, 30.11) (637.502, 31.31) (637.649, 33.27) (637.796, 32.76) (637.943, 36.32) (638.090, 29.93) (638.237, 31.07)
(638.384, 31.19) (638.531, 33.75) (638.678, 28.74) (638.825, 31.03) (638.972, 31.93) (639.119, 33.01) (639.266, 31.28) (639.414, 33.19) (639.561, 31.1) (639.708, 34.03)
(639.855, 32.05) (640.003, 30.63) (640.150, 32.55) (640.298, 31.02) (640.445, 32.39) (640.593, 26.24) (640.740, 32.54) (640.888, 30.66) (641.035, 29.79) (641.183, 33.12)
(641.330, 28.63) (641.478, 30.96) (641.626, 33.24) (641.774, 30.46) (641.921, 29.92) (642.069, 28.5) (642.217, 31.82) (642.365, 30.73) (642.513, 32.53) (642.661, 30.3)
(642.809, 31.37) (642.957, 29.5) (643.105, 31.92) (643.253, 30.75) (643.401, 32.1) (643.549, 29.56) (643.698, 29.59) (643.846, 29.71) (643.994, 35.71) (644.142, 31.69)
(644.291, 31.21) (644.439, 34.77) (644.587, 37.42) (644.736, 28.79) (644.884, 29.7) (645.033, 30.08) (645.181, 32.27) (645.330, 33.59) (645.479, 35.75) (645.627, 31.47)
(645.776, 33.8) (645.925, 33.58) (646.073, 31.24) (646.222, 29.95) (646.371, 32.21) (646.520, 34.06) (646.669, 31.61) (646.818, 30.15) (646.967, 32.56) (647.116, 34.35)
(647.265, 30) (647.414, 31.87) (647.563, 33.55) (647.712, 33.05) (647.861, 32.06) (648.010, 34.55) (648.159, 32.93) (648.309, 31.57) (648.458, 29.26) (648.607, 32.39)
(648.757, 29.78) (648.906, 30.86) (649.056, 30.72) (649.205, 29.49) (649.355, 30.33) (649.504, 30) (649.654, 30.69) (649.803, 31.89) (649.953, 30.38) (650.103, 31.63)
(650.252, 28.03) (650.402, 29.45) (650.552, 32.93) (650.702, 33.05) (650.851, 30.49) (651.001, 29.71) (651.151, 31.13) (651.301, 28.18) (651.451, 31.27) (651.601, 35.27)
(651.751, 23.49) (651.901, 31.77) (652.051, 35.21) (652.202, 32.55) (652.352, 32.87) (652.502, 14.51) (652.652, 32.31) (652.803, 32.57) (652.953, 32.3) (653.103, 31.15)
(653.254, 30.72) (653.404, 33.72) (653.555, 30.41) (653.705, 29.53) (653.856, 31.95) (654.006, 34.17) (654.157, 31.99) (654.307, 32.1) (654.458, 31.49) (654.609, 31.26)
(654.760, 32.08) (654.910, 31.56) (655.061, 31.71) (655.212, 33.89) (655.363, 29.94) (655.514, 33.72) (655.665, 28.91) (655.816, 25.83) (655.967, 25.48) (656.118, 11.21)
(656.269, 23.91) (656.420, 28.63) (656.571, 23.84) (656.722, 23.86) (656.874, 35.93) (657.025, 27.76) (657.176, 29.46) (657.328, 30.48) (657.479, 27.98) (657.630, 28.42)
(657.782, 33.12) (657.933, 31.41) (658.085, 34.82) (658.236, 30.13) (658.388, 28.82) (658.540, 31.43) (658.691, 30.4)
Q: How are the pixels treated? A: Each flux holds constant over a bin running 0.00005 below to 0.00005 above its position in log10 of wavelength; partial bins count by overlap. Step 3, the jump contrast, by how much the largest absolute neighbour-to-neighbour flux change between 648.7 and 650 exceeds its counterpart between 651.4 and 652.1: -10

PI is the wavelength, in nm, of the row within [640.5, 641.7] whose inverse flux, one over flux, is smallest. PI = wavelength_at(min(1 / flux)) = 641.626 nm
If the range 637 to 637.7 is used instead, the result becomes 637.209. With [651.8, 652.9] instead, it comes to 652.051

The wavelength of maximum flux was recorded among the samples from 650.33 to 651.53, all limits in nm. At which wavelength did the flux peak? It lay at 650.702 nm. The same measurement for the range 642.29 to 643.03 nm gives 642.513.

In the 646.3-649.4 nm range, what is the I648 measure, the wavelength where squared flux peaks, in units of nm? 648.010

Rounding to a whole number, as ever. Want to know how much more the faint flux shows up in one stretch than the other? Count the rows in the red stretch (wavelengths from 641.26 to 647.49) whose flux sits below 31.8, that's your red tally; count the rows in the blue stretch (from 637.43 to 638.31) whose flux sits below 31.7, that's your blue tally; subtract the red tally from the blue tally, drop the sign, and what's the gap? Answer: 21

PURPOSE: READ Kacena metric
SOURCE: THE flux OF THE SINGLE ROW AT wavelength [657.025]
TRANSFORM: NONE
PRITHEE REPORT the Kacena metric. 27.76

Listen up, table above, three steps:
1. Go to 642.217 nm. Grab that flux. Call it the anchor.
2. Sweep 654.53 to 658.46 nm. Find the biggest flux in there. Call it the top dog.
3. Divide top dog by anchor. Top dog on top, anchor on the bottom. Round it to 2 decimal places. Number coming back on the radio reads 1.13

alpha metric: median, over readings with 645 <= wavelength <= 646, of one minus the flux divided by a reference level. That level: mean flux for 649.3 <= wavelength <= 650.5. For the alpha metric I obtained -0.11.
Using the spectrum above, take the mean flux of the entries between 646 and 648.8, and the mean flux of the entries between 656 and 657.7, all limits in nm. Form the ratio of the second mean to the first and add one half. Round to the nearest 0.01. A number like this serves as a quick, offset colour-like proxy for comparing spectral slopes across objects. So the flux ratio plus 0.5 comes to 1.33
